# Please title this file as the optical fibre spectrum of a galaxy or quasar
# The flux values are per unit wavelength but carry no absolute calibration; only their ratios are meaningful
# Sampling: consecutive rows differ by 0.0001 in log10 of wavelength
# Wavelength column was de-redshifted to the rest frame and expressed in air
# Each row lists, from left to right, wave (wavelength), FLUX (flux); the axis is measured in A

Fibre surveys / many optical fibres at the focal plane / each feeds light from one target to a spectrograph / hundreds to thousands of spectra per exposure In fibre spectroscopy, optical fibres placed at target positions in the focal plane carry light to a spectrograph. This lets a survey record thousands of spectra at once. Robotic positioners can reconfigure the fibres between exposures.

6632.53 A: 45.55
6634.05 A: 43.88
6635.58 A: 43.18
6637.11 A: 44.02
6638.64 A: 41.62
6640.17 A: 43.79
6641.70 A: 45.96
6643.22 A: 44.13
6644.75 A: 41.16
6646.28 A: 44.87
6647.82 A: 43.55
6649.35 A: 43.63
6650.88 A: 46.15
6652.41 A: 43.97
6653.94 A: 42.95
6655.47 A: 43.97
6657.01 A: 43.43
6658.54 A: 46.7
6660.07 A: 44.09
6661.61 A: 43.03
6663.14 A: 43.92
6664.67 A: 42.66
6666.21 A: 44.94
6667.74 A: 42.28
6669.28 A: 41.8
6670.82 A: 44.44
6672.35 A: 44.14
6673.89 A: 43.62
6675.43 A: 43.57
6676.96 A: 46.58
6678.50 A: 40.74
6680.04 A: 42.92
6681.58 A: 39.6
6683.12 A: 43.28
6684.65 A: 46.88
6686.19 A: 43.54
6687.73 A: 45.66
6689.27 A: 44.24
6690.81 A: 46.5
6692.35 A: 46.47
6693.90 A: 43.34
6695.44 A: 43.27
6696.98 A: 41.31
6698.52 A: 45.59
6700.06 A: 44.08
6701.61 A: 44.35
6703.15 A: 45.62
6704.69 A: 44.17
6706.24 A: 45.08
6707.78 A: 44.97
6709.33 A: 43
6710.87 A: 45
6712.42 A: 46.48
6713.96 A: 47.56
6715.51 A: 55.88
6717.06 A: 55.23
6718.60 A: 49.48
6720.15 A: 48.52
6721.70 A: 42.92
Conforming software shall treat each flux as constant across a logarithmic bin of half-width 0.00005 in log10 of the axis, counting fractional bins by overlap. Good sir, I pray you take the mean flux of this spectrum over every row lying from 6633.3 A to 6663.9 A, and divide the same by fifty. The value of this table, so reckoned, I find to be 0.878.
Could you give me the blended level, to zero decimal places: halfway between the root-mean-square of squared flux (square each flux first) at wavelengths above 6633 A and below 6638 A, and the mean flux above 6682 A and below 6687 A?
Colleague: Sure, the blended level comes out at 977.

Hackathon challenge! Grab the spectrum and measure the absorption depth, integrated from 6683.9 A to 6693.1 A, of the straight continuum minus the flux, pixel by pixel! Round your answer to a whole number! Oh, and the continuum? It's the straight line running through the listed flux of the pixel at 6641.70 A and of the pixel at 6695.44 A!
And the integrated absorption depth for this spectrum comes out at -18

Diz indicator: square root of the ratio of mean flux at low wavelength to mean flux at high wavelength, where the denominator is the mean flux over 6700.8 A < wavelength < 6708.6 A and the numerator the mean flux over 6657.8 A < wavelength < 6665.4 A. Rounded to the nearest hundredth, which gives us 0.99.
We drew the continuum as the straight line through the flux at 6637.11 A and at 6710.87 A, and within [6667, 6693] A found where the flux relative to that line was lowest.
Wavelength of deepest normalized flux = 6681.58 A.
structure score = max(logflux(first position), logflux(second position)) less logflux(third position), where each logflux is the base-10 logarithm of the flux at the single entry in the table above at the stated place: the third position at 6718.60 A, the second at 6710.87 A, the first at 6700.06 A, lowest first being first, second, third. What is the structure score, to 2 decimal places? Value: -0.04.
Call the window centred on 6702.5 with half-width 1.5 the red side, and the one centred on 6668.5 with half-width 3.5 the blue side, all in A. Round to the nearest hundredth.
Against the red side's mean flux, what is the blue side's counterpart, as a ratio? 0.96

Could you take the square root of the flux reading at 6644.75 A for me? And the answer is 6.42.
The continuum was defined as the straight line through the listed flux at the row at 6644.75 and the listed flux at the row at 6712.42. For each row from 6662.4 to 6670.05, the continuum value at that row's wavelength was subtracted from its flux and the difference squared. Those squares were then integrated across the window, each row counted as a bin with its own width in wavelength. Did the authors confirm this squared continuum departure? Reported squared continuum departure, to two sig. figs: 13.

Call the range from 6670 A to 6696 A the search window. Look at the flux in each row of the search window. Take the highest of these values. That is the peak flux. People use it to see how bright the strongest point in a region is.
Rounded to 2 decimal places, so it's 46.88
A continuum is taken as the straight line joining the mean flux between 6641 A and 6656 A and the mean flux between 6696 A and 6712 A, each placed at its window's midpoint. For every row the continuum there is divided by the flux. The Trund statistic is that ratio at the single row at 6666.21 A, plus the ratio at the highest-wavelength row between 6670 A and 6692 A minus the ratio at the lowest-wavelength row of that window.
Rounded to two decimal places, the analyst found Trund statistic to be 0.94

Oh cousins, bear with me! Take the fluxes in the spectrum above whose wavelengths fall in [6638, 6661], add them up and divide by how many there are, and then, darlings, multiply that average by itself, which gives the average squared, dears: 1936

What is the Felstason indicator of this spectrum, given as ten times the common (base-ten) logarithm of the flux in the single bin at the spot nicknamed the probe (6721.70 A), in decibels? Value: 16.3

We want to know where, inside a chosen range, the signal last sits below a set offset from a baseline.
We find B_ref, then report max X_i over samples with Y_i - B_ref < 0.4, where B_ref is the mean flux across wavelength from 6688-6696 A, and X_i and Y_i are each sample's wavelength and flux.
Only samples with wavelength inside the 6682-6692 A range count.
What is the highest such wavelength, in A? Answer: 6689.27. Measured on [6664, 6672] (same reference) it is 6670.82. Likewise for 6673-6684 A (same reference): 6683.12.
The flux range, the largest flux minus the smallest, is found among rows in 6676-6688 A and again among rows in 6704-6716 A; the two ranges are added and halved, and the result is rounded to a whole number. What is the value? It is 10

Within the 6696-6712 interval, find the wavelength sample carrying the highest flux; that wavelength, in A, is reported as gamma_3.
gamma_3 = 6703.15 A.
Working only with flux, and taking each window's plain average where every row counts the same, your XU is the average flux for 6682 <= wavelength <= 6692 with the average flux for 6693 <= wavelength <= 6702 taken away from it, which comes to 1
